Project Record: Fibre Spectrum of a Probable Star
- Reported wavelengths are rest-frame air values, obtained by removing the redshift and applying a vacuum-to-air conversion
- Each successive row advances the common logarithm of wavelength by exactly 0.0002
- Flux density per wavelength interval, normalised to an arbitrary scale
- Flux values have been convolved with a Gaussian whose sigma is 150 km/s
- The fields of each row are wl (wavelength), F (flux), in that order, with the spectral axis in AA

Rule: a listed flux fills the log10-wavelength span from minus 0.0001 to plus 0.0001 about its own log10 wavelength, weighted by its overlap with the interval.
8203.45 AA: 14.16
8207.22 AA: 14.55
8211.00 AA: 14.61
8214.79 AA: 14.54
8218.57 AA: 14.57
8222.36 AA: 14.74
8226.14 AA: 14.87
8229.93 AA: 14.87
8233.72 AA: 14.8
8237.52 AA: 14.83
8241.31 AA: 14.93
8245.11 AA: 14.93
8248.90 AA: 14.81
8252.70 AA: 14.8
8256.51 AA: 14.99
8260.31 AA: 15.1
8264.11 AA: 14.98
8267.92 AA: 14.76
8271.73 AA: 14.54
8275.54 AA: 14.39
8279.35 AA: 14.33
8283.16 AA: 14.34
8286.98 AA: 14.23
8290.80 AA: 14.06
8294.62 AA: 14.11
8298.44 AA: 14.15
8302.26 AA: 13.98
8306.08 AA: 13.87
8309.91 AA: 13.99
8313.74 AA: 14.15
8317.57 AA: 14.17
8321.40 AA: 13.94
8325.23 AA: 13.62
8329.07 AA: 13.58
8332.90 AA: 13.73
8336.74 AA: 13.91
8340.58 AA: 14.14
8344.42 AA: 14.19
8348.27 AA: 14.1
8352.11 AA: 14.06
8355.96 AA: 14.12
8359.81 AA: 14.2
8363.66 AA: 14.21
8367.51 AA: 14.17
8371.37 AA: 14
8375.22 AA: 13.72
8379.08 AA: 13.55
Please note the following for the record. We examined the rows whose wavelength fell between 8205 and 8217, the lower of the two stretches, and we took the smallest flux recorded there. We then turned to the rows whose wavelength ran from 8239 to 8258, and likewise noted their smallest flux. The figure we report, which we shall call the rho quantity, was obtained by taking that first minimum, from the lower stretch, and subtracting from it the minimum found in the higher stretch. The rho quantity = -0.26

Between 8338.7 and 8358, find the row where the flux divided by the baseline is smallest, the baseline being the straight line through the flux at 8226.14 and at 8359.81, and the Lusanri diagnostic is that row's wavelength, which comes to 8352.11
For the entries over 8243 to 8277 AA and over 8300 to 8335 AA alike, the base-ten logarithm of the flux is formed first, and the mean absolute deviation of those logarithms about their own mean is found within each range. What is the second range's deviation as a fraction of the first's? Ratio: 1.09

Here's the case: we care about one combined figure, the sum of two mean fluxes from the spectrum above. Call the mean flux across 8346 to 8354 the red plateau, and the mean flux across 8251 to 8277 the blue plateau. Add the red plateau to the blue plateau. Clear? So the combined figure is 28.9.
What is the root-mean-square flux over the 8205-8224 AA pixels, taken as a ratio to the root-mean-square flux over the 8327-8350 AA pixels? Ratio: 1.05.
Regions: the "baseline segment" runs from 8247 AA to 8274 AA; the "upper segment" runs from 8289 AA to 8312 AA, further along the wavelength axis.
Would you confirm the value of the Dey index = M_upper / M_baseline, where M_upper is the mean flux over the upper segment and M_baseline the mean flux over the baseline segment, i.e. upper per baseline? 0.94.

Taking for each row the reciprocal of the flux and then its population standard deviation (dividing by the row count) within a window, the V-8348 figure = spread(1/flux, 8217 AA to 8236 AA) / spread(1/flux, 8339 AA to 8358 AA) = 2.4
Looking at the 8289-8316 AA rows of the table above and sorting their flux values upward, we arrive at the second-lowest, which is 13.98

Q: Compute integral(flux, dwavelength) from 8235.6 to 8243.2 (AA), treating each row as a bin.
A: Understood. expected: 113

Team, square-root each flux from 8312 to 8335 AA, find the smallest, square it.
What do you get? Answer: 13.6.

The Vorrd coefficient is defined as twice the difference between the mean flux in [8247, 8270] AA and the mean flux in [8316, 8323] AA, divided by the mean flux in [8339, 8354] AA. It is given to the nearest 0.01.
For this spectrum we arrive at 0.12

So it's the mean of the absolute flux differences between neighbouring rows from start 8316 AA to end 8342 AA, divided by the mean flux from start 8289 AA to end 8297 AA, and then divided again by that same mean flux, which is 0.0010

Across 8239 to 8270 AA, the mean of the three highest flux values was 15.0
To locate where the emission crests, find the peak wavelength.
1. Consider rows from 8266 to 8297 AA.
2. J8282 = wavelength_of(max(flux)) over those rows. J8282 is 8267.92 AA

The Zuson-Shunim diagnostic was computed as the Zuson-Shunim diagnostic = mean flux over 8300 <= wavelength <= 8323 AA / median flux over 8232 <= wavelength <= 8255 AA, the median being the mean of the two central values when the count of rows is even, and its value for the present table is 0.946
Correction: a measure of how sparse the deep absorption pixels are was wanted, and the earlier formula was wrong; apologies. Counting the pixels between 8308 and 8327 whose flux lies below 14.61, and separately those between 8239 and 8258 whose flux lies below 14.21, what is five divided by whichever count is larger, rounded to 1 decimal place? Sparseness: 1.0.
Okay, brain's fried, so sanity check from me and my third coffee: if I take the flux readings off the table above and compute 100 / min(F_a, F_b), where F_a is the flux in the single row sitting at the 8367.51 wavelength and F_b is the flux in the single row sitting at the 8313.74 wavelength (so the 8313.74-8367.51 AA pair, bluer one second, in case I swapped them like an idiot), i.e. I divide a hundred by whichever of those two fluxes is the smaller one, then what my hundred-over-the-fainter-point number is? 7.07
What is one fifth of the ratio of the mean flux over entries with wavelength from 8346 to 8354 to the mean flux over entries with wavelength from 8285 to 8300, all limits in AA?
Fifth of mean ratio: 0.199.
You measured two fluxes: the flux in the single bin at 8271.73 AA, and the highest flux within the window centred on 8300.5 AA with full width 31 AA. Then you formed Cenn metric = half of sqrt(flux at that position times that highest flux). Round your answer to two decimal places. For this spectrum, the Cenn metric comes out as 7.19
